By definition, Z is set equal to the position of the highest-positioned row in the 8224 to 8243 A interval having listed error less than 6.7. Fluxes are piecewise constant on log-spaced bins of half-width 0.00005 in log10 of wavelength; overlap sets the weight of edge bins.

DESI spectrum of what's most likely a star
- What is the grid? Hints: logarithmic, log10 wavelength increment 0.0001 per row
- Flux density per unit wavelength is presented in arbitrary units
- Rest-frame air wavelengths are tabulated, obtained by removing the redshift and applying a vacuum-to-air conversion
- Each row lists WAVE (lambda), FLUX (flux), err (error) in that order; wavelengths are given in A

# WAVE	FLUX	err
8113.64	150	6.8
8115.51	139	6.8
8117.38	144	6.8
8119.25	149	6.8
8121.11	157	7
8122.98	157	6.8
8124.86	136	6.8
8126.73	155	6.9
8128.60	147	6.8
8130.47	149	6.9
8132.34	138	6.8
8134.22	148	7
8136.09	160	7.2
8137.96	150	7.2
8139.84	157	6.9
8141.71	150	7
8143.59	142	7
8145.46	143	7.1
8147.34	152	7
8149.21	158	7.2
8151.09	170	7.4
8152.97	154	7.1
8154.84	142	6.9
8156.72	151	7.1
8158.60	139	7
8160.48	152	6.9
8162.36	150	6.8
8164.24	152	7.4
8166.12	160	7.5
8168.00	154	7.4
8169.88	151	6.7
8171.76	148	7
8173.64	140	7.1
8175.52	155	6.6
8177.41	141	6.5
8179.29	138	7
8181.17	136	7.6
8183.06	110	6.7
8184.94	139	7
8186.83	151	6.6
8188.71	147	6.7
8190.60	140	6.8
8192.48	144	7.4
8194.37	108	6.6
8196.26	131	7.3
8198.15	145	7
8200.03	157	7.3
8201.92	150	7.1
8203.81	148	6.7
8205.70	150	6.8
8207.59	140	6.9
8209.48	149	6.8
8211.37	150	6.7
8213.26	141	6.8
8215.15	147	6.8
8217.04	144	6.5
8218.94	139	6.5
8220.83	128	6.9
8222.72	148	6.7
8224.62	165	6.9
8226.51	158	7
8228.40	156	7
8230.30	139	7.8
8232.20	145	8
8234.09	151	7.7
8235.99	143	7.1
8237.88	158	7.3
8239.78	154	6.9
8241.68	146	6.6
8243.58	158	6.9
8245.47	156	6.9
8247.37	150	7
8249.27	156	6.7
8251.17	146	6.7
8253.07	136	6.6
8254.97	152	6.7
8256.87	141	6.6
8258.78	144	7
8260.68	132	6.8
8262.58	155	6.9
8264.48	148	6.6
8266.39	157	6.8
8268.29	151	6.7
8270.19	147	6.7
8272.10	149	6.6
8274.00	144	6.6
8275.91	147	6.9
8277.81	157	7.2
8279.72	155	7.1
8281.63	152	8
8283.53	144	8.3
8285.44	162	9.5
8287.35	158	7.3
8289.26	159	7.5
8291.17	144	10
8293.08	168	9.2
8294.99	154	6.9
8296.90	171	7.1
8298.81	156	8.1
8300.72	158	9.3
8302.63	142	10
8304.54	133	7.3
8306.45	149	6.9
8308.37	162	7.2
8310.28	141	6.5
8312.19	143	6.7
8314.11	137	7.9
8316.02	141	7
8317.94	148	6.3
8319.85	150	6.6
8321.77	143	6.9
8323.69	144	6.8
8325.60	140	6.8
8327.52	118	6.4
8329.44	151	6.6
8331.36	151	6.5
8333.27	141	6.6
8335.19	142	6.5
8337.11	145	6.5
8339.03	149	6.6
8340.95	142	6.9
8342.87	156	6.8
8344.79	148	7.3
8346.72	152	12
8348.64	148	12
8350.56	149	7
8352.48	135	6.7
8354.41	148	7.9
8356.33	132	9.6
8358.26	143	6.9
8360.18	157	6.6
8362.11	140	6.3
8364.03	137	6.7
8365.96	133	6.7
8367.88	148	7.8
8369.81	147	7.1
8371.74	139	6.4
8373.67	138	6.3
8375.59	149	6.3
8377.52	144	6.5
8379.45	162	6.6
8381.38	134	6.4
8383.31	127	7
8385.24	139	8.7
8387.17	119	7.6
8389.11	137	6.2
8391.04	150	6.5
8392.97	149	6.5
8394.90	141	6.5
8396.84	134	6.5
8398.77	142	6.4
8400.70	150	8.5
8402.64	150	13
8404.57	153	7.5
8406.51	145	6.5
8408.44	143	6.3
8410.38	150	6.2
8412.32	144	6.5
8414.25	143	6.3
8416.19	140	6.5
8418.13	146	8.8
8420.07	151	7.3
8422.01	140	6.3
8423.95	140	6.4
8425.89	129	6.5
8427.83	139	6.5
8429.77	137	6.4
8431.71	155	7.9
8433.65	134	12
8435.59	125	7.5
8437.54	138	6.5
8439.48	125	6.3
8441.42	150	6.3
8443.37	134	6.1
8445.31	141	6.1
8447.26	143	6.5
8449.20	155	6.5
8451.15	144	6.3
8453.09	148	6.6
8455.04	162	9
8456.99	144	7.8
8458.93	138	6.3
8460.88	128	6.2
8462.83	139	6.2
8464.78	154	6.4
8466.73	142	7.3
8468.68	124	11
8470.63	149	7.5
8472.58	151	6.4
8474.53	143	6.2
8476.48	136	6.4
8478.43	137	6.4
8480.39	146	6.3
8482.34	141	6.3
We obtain 8241.68 A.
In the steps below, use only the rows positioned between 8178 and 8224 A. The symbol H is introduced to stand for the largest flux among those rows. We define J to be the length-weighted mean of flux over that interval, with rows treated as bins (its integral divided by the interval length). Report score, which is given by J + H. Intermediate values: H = 157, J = 141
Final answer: 298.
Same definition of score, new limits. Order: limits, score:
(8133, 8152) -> 323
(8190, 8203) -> 296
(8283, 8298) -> 329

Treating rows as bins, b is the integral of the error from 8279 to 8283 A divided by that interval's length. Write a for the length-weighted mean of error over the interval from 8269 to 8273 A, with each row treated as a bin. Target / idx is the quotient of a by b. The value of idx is 0.87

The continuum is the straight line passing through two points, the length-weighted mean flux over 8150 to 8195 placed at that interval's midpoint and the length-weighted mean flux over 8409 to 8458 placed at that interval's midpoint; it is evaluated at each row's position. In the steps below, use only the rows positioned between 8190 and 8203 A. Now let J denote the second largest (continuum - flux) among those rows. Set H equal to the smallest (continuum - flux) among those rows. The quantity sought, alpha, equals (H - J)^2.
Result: 678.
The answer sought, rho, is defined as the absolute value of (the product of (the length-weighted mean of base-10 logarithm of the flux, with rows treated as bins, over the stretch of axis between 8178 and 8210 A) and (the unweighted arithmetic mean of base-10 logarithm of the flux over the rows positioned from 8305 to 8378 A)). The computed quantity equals 4.63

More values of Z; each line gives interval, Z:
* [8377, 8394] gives 8392.97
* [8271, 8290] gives 8274.00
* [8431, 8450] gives 8449.20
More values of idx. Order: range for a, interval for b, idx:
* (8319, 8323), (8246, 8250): 0.98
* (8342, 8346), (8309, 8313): 1.10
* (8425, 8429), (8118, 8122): 0.94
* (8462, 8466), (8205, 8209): 0.93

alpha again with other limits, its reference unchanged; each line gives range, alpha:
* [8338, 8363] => 487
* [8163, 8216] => 2483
